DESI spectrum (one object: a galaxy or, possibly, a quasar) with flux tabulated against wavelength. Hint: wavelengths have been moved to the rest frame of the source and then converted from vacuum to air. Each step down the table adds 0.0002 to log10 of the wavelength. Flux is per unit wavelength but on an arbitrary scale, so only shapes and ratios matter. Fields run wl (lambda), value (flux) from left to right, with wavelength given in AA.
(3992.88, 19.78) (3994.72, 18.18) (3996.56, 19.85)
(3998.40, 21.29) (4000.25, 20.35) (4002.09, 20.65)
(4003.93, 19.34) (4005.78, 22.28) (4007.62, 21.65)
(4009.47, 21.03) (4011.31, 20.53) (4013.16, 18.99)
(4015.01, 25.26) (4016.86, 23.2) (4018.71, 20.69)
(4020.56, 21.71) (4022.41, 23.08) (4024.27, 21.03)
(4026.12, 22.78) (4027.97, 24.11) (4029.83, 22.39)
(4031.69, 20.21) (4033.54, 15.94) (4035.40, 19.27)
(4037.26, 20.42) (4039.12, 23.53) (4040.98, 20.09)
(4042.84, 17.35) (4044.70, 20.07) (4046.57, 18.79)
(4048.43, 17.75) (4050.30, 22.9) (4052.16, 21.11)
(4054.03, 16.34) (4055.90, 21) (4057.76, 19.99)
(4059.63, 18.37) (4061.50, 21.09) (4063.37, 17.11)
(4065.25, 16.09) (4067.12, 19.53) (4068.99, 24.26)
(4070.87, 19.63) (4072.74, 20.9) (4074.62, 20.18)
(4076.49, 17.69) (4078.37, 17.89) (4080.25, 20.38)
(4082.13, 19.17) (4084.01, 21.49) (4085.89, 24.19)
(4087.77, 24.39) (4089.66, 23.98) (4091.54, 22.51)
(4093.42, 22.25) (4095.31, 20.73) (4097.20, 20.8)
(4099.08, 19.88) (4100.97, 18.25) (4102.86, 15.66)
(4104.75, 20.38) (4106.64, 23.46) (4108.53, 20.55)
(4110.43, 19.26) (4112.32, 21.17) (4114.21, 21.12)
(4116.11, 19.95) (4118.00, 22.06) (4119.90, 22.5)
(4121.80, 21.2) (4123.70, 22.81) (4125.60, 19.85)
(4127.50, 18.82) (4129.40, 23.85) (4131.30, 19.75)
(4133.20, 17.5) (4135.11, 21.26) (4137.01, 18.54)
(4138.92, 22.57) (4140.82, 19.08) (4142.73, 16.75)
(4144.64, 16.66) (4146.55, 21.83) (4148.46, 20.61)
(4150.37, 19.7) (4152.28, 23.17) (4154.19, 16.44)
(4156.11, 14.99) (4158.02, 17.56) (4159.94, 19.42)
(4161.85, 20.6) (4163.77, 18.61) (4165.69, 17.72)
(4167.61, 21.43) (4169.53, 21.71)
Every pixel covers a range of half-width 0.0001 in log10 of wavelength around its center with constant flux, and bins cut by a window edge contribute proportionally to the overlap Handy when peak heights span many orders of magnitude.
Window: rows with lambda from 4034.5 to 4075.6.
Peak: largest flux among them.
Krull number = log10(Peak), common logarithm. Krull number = 1.38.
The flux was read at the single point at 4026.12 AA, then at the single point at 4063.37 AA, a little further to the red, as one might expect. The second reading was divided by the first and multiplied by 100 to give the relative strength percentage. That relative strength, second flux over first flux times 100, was 75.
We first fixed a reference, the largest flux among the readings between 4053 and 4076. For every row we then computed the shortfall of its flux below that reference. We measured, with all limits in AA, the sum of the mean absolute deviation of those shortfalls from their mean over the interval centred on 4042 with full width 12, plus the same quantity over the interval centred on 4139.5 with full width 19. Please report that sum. 3.1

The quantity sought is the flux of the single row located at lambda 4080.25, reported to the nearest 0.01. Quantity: 20.38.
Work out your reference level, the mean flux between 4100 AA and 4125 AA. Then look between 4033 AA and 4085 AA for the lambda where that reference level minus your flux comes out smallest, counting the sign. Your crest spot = 4068.99 AA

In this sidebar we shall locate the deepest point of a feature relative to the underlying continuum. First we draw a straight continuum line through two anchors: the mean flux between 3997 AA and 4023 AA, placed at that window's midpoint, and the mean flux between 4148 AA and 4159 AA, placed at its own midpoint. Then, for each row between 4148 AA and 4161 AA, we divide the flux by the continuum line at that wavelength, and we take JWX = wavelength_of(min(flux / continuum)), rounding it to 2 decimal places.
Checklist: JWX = 4156.11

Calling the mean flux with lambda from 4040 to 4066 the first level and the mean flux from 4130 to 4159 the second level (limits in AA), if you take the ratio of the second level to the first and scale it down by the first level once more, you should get 0.0521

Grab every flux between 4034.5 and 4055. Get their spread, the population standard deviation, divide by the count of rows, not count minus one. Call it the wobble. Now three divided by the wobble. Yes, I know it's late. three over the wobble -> 1.42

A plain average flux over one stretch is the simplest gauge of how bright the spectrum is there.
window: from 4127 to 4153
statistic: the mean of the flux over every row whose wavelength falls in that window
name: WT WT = 20.0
